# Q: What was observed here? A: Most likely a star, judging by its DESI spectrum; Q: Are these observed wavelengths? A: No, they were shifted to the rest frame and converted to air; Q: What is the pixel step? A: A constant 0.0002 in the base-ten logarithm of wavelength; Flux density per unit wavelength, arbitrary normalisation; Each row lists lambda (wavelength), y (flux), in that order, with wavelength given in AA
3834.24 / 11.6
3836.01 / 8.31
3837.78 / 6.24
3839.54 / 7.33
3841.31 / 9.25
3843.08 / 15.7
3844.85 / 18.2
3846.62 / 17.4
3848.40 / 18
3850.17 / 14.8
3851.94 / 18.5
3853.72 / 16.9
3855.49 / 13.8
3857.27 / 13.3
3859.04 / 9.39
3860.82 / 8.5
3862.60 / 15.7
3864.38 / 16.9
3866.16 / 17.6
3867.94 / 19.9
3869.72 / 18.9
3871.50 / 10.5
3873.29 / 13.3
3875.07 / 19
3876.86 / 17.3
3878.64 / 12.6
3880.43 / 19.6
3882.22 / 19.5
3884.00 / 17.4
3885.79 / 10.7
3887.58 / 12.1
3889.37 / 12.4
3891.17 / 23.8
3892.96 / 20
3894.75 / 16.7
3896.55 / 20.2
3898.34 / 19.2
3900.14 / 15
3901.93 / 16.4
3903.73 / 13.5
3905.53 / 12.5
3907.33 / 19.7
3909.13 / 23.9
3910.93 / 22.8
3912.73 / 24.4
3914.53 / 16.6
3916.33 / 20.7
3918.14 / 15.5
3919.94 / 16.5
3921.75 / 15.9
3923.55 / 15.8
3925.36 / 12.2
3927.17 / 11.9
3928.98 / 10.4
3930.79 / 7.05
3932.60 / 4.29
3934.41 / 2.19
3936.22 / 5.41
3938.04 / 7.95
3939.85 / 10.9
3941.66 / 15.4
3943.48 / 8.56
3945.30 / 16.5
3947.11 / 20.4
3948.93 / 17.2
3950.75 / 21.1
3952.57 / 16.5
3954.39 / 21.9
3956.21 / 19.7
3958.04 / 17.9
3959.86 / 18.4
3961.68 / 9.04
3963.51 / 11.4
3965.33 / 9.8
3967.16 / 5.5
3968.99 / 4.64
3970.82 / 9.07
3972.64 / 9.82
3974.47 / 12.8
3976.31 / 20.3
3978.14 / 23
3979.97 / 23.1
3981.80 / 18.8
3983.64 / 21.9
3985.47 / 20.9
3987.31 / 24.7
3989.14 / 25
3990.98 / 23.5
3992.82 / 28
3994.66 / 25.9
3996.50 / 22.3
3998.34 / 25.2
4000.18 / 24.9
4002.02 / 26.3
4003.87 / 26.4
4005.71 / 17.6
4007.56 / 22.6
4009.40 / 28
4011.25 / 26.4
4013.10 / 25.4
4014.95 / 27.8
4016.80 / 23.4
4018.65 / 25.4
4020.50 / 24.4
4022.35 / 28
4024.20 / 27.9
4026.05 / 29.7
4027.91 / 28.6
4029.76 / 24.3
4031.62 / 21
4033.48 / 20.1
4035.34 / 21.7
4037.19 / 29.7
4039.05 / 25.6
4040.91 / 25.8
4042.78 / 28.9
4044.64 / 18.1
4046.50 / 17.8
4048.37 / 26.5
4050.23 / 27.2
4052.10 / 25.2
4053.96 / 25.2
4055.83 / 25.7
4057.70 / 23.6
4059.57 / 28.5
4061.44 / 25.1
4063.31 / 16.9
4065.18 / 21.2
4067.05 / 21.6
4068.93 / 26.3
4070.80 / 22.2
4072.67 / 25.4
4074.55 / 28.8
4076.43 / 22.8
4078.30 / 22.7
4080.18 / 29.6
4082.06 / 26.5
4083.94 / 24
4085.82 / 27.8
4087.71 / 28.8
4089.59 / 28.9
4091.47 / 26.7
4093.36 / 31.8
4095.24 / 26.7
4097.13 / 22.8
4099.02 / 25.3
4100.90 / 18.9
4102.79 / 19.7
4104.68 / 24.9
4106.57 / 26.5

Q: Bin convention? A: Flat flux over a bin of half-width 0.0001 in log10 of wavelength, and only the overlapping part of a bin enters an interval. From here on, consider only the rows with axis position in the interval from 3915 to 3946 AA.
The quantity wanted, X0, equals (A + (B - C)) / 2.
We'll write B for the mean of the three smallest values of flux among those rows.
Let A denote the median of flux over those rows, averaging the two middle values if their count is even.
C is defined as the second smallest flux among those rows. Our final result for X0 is 6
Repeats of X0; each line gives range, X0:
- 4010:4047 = 13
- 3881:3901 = 9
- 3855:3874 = 7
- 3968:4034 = 12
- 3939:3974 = 8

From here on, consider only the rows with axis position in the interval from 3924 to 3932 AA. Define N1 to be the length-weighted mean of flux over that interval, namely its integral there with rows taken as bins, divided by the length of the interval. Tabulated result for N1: 10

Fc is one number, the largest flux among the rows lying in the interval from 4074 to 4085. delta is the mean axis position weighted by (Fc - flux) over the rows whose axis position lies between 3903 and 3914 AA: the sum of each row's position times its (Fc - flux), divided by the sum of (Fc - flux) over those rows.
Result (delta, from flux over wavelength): 3906.9 AA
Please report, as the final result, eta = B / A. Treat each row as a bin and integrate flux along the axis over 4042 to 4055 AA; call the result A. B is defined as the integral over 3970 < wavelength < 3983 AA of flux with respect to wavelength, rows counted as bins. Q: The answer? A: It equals 0.7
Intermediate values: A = 313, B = 219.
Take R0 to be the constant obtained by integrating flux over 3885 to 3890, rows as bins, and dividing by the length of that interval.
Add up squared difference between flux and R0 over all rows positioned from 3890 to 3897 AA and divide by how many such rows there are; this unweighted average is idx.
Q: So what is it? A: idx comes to 78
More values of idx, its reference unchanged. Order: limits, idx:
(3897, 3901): 33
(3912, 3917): 88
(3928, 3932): 12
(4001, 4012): 177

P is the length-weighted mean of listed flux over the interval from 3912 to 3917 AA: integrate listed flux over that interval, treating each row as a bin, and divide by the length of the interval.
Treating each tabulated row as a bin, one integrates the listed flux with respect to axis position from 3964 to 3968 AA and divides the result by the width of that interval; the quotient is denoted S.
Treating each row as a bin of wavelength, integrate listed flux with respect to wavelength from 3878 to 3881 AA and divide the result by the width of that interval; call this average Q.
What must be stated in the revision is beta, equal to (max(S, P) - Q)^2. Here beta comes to 20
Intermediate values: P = 20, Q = 16.0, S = 8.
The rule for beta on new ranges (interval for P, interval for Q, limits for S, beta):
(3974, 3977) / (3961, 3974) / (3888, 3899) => 96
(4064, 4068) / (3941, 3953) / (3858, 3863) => 21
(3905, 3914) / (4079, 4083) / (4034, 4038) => 7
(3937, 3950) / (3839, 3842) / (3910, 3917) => 165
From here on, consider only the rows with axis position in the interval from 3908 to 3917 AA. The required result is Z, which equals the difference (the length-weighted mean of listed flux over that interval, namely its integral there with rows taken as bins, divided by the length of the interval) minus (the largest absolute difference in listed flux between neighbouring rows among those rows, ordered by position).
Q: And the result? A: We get 14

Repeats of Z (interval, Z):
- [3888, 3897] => 7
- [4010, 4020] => 21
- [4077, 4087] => 19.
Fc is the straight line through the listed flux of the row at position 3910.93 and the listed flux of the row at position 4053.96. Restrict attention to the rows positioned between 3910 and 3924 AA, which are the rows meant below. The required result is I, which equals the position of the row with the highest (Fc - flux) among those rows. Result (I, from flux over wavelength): 3918.14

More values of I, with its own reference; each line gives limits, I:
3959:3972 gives 3968.99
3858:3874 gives 3860.82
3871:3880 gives 3871.50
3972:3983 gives 3972.64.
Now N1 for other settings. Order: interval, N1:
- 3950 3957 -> 20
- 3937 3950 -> 14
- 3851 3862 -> 13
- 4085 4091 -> 28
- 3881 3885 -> 18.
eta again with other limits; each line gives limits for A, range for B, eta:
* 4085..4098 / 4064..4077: 0.9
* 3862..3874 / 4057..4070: 1.6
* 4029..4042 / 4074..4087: 1.1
